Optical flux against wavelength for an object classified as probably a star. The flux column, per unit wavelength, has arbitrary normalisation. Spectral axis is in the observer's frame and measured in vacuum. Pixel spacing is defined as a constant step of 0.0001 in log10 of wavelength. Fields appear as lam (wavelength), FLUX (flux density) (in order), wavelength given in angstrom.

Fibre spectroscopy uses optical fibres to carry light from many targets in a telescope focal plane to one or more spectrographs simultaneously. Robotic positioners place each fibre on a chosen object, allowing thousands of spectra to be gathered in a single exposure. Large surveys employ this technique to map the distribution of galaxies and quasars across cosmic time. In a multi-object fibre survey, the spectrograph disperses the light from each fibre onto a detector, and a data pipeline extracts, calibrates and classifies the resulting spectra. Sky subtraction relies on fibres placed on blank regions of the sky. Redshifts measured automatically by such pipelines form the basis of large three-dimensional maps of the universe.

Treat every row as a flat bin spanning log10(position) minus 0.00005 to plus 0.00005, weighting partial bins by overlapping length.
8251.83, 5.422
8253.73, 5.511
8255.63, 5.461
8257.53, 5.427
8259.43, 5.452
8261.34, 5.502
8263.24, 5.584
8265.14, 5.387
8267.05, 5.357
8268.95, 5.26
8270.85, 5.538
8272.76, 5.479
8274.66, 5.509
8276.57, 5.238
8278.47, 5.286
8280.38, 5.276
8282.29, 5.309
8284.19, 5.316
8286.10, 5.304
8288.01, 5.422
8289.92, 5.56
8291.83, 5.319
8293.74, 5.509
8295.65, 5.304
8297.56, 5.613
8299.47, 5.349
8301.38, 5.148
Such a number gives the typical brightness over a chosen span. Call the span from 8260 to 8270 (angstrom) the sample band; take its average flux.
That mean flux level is 5.42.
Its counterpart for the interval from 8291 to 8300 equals 5.42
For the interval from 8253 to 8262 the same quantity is 5.47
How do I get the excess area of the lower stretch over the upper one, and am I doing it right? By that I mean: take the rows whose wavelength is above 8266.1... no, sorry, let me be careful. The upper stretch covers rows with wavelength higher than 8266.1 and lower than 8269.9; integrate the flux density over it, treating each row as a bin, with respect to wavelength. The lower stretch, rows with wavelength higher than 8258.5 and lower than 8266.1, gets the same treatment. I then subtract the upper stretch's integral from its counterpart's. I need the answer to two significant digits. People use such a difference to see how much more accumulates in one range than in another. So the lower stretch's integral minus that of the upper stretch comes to 21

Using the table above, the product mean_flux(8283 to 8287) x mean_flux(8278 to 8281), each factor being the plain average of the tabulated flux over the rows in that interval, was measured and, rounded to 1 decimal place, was 28.0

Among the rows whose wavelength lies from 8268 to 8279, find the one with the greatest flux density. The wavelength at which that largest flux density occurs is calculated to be 8270.85 angstrom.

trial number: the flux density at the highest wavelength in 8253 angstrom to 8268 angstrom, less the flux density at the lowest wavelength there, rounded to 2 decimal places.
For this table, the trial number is -0.15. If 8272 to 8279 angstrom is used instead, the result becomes -0.19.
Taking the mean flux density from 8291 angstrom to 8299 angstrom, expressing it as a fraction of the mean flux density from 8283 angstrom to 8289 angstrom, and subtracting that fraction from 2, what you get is 0.98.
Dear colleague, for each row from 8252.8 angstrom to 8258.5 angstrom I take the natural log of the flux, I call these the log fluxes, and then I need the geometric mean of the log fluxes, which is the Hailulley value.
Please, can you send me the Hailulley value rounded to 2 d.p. 1.70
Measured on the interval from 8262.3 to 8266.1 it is 1.70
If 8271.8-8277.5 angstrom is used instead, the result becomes 1.69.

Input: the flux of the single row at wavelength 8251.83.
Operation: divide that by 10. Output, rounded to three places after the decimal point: 0.542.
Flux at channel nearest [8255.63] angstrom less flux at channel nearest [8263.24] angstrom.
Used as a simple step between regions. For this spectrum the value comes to -0.12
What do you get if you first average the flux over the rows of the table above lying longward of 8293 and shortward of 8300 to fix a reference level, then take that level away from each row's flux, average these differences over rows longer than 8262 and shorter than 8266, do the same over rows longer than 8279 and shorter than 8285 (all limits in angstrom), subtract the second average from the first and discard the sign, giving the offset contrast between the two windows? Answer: 0.19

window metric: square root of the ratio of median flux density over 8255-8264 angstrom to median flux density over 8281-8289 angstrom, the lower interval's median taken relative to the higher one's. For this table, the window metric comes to 1.01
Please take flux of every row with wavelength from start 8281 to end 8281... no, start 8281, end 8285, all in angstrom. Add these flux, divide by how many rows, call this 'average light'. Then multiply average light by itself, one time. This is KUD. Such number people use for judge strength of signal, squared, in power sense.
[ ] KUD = 28.2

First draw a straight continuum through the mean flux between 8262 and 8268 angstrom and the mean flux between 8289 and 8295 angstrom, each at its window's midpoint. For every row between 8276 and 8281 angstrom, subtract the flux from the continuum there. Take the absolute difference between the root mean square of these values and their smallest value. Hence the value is 0.020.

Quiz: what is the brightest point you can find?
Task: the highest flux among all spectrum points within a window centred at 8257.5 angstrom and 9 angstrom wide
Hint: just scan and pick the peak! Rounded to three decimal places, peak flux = 5.511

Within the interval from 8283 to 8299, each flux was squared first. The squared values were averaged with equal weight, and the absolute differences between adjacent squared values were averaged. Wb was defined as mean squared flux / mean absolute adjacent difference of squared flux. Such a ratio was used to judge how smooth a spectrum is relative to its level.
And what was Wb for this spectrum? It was 16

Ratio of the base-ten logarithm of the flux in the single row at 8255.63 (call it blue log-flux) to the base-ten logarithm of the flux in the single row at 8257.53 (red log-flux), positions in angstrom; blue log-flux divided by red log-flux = 1.00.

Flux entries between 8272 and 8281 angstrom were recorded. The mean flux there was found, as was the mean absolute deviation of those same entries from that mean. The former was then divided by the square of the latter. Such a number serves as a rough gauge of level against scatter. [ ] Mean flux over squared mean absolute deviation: 450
